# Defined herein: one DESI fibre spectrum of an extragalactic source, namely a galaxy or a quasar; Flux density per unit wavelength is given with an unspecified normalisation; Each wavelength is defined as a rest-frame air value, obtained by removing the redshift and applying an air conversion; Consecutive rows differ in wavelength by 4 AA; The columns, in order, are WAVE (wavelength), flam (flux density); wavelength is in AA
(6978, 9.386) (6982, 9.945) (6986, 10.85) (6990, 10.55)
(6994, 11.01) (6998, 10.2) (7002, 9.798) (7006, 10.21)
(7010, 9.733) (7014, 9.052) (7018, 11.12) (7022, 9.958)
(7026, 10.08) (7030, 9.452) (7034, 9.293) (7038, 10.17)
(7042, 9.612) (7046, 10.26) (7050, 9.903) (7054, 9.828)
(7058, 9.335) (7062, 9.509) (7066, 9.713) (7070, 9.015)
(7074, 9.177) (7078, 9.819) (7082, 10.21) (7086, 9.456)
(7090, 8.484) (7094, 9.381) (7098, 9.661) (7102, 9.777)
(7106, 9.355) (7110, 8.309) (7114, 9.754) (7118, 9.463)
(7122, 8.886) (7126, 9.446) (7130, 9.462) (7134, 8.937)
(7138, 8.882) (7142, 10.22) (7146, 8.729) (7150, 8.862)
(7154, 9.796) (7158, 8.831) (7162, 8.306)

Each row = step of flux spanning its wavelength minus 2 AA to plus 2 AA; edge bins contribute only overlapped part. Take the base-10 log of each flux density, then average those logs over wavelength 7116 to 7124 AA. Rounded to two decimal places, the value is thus 0.96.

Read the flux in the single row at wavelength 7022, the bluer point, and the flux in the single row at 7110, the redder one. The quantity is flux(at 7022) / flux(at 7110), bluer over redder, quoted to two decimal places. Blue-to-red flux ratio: 1.20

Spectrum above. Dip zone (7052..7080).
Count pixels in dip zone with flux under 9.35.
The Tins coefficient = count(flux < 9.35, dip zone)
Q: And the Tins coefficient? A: 3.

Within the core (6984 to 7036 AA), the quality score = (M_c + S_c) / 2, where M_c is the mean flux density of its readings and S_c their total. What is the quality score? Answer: 71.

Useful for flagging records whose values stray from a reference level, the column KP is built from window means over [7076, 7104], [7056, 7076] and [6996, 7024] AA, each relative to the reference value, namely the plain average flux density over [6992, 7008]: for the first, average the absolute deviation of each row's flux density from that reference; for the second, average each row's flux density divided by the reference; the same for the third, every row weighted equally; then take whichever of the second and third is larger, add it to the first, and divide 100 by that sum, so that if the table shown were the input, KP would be 58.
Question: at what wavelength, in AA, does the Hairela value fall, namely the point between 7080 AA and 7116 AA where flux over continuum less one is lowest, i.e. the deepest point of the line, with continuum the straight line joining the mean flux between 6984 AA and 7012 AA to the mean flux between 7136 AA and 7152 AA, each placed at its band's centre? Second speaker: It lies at 7110 AA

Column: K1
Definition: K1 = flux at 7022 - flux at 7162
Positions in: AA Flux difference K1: 1.7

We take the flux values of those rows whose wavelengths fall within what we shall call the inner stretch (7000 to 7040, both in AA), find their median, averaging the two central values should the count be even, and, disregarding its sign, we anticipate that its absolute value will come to 9.88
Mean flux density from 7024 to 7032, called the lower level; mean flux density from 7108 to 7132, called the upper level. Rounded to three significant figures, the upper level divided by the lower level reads 0.944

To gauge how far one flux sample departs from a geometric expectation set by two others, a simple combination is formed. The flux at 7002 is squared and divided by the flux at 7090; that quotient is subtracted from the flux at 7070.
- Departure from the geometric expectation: -2.3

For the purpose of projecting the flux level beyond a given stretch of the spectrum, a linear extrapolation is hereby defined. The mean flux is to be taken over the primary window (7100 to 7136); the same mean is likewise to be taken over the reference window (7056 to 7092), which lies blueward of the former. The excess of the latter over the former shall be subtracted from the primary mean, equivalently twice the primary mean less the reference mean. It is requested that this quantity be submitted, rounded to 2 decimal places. 9.12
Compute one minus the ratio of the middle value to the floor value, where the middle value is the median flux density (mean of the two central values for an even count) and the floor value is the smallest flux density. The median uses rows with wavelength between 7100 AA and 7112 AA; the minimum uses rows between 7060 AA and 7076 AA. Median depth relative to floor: -0.038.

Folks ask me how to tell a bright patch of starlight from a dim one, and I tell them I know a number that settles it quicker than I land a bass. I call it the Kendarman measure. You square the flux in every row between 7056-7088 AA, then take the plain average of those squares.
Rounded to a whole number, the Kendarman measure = 91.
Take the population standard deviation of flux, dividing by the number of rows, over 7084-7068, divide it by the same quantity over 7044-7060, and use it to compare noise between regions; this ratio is 1.5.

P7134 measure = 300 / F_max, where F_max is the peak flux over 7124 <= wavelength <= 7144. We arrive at 29.4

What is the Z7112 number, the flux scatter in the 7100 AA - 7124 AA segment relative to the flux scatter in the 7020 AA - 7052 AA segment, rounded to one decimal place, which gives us 1.6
